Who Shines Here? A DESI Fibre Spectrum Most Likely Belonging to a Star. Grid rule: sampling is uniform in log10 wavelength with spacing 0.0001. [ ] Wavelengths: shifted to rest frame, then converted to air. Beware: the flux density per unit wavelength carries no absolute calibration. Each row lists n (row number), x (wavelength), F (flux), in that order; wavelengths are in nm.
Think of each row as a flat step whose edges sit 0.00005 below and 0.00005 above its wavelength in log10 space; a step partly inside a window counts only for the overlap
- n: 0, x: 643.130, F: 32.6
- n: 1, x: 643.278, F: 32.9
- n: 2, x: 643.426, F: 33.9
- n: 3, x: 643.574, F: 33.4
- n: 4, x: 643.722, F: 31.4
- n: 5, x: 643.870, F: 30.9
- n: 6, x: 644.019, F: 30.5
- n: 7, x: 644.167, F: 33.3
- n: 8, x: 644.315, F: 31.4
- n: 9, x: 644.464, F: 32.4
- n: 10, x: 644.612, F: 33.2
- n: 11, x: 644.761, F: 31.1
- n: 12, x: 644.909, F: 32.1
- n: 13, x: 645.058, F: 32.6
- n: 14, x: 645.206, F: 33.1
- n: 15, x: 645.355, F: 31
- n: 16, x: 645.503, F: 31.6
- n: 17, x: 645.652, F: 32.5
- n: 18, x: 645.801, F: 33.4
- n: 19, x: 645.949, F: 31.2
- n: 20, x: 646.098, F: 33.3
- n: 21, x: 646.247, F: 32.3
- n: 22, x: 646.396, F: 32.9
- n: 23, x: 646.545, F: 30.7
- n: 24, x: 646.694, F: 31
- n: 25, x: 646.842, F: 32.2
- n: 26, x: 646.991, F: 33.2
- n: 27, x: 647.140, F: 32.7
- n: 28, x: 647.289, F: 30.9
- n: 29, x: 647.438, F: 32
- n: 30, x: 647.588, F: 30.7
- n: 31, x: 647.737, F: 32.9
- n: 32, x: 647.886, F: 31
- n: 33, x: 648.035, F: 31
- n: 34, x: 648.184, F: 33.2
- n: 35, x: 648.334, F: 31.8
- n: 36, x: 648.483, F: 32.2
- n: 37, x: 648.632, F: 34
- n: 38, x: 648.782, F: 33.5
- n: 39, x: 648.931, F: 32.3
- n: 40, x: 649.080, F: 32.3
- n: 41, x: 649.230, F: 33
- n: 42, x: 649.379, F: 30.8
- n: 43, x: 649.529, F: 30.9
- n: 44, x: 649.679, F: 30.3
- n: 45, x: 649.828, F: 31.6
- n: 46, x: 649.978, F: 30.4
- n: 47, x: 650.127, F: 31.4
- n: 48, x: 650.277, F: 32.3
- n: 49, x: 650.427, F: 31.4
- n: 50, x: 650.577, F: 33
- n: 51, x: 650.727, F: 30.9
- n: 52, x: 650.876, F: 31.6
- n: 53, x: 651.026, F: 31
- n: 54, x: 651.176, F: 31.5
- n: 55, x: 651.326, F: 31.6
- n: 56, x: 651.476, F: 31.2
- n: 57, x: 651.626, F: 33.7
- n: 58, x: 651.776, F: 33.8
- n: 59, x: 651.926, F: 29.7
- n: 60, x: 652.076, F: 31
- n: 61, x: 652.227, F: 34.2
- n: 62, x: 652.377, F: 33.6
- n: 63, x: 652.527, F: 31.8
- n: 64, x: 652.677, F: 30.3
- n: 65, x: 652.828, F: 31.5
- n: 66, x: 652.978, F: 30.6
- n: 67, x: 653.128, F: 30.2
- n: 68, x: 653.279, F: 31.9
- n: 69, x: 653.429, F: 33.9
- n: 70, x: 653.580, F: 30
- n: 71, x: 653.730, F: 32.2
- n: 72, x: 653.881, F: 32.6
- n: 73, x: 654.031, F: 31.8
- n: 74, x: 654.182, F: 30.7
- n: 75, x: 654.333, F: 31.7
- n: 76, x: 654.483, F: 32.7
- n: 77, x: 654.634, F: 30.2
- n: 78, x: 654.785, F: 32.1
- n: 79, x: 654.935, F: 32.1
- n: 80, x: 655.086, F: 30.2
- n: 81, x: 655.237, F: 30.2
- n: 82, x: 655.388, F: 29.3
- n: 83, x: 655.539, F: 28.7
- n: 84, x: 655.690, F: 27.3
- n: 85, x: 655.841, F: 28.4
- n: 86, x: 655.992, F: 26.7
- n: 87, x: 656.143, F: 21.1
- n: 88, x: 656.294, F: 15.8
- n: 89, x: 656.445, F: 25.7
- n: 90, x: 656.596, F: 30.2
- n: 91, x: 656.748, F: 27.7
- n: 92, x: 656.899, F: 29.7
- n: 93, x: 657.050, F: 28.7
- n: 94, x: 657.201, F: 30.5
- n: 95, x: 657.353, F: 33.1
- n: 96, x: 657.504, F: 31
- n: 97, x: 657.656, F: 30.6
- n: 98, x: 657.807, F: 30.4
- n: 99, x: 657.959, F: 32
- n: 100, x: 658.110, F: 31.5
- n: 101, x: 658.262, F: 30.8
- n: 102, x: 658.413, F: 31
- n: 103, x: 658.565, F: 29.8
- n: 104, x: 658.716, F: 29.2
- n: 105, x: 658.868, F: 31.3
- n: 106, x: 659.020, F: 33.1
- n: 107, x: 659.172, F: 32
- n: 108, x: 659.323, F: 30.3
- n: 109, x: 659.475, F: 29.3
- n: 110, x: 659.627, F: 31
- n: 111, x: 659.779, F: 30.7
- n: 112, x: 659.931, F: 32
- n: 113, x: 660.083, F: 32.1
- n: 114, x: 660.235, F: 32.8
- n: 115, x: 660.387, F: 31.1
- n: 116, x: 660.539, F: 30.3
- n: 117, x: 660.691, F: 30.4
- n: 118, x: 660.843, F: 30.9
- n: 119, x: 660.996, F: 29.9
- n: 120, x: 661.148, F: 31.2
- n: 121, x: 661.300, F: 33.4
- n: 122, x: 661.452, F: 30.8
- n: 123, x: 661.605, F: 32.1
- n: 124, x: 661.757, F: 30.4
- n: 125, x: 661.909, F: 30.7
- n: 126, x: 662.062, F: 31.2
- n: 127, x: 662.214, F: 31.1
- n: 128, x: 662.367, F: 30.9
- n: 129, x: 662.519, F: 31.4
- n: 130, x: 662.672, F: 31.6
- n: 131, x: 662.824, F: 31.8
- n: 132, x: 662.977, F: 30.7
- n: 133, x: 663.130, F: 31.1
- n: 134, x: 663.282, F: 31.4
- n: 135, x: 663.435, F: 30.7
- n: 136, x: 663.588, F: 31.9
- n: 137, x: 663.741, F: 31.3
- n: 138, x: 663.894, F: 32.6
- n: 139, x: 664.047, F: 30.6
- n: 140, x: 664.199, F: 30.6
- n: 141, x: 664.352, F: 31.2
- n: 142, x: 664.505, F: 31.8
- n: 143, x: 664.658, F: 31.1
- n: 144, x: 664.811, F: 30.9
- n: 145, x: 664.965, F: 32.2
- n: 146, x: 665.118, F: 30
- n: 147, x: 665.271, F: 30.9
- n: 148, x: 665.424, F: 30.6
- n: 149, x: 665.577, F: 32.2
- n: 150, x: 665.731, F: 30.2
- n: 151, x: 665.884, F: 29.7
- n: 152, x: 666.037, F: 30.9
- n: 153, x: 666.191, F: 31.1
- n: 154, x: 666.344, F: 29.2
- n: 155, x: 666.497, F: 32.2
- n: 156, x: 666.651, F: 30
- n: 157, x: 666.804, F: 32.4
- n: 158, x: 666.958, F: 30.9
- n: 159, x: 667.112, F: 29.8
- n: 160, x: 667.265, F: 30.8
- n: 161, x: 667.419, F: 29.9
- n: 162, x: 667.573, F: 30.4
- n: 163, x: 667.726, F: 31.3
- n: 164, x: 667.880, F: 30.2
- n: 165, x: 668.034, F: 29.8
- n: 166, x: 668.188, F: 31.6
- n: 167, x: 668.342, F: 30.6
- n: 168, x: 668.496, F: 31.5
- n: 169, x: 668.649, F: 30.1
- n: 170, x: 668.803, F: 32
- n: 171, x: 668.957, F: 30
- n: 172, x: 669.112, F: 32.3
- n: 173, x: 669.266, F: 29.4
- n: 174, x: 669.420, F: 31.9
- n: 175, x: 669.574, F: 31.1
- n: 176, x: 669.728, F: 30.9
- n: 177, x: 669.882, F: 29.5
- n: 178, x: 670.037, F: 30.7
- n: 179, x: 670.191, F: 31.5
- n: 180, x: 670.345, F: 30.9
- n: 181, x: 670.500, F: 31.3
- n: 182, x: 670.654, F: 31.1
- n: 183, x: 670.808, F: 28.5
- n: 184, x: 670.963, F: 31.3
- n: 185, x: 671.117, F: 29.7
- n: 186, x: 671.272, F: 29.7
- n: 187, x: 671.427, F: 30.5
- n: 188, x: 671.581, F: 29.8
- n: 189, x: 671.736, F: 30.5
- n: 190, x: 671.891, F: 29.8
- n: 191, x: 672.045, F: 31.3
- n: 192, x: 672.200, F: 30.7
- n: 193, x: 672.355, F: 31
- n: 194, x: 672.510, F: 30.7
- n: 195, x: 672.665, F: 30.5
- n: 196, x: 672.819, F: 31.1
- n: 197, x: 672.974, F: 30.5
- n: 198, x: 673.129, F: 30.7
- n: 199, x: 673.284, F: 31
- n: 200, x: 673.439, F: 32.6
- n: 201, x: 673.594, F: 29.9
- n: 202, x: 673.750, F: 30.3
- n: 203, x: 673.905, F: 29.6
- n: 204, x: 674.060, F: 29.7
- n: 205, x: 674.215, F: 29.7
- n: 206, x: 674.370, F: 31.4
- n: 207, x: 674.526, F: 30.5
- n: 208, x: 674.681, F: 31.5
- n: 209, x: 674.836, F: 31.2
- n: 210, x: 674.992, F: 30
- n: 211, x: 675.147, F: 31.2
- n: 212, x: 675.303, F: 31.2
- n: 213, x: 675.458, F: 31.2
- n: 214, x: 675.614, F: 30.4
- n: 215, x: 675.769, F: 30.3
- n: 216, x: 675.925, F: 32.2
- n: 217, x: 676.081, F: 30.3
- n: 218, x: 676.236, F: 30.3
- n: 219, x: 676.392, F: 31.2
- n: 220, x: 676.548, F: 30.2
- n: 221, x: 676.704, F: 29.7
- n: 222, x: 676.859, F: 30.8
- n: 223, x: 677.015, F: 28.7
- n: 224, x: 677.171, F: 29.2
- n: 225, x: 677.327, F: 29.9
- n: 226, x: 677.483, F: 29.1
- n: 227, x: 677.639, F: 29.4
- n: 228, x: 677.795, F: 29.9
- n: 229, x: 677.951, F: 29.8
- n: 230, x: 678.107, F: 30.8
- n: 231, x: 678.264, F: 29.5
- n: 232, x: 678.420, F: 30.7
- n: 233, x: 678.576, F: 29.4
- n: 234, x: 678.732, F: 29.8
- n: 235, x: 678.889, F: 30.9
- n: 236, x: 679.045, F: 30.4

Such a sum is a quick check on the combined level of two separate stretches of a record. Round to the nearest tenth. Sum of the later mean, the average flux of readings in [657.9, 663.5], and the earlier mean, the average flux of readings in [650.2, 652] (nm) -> 62.9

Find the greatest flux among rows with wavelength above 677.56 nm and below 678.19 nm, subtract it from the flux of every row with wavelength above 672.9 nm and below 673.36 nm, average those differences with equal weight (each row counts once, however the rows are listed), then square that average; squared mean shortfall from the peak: 0.00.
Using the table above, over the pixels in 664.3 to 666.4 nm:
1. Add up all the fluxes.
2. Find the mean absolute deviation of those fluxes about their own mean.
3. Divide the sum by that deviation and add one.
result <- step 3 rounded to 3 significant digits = 660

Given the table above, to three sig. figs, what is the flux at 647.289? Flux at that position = 30.9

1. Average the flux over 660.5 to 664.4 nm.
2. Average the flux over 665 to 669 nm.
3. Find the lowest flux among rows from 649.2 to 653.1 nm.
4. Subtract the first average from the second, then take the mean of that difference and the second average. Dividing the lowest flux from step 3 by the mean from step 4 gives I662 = 1.96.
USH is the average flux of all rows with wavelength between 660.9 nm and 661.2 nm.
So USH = 30.5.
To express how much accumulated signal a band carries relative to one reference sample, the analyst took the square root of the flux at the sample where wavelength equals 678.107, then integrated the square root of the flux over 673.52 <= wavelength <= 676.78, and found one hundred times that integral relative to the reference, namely 325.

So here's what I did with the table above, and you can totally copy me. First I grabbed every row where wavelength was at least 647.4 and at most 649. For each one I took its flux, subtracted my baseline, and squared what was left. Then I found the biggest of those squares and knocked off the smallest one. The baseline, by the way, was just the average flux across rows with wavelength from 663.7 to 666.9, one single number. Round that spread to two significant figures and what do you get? 8.8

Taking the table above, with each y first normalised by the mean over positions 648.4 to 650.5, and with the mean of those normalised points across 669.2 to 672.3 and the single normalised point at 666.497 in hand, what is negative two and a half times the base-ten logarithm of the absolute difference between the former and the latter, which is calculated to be 3.2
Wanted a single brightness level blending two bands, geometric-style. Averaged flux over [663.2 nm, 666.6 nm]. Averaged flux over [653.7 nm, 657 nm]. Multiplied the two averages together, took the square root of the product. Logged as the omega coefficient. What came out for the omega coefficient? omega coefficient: 30.0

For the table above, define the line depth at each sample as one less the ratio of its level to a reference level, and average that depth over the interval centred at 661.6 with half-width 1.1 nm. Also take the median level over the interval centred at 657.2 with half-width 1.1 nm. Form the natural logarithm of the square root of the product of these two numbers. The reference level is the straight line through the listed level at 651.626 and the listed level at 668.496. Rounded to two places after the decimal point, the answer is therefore 0.10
